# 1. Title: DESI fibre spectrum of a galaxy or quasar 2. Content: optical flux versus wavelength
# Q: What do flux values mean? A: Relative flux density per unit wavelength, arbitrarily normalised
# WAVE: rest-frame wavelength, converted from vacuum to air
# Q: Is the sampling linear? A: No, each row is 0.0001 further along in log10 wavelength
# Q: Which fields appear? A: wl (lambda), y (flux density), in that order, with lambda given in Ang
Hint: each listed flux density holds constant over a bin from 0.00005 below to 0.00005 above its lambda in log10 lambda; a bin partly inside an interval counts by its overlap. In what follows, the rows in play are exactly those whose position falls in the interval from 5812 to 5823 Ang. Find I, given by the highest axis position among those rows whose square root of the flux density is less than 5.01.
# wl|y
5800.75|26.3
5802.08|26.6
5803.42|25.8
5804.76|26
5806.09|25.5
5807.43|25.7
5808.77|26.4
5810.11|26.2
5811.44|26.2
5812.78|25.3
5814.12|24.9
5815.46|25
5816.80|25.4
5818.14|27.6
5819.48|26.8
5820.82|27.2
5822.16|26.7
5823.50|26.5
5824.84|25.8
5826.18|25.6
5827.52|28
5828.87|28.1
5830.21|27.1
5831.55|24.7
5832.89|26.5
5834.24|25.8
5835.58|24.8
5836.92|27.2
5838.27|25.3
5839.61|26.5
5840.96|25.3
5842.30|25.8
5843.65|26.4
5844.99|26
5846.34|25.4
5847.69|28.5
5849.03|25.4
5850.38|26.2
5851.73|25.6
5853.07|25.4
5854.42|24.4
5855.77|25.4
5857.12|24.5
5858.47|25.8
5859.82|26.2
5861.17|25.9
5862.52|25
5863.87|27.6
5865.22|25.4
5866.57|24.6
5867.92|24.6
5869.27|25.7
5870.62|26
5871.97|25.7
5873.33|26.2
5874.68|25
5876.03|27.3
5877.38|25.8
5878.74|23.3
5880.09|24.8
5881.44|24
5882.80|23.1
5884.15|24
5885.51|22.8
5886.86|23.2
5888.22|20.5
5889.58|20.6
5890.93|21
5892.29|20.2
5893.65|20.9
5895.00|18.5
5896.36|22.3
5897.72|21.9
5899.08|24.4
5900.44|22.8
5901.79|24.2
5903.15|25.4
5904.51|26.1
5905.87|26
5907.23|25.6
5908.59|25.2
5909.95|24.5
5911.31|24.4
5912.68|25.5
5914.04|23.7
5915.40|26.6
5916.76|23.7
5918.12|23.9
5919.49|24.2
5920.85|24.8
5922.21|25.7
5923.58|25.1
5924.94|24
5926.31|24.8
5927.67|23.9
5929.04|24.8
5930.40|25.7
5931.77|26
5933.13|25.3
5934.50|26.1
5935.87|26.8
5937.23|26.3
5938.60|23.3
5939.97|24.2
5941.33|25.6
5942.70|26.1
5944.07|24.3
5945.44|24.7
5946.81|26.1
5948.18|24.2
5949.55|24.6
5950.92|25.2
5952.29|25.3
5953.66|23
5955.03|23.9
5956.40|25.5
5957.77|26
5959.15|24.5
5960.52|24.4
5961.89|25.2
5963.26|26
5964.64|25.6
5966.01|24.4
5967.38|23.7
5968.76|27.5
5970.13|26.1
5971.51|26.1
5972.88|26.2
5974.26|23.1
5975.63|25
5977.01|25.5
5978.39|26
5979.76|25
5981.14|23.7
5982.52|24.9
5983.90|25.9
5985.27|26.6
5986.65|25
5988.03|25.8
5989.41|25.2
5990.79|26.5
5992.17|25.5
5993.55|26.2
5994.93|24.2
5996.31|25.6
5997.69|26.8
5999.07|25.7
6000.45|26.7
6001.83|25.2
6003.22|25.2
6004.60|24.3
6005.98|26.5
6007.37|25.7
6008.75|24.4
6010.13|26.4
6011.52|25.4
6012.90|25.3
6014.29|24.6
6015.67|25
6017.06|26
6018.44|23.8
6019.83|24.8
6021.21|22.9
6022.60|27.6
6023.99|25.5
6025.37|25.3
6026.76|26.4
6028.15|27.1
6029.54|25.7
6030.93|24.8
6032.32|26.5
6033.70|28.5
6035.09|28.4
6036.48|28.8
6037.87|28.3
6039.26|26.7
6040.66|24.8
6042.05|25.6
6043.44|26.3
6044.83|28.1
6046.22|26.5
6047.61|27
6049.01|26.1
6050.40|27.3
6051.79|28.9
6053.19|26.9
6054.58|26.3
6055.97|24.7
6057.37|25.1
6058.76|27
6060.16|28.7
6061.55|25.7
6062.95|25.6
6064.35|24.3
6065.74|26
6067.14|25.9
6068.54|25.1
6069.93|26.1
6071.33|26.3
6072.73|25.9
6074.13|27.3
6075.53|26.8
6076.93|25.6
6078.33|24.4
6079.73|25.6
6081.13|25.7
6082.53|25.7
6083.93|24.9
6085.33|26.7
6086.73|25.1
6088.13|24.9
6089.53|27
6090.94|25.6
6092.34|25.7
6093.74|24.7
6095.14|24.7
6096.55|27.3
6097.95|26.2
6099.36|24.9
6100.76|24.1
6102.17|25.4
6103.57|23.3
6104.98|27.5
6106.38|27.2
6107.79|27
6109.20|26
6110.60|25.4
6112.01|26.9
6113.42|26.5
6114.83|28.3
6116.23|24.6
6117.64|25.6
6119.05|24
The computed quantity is 5815.46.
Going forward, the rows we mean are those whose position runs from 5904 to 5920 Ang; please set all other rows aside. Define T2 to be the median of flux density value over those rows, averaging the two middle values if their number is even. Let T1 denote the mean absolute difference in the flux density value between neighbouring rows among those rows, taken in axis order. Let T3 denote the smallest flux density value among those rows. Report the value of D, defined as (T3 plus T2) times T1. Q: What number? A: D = 48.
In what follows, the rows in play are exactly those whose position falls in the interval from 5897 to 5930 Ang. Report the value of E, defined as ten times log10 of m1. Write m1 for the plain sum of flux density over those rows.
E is 27.7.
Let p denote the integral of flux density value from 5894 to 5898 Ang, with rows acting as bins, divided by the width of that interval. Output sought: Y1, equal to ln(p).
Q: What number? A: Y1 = 3.04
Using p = 20.8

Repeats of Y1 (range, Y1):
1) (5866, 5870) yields 3.22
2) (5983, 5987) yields 3.25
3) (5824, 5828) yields 3.27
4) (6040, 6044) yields 3.24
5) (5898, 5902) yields 3.16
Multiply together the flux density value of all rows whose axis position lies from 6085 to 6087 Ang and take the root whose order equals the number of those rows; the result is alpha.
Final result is 25.9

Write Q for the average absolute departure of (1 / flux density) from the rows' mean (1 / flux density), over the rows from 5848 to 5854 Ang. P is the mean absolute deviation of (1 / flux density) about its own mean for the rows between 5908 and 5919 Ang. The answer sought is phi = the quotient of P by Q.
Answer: 3.15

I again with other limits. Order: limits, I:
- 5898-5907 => 5901.79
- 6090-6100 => 6099.36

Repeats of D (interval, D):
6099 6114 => 61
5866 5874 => 22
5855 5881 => 56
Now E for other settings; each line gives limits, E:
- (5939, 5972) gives 27.8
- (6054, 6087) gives 27.9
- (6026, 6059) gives 28.1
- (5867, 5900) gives 27.5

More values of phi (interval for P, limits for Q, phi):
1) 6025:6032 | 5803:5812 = 2.71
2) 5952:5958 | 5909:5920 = 1.46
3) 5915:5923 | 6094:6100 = 0.97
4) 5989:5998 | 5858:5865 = 1.10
